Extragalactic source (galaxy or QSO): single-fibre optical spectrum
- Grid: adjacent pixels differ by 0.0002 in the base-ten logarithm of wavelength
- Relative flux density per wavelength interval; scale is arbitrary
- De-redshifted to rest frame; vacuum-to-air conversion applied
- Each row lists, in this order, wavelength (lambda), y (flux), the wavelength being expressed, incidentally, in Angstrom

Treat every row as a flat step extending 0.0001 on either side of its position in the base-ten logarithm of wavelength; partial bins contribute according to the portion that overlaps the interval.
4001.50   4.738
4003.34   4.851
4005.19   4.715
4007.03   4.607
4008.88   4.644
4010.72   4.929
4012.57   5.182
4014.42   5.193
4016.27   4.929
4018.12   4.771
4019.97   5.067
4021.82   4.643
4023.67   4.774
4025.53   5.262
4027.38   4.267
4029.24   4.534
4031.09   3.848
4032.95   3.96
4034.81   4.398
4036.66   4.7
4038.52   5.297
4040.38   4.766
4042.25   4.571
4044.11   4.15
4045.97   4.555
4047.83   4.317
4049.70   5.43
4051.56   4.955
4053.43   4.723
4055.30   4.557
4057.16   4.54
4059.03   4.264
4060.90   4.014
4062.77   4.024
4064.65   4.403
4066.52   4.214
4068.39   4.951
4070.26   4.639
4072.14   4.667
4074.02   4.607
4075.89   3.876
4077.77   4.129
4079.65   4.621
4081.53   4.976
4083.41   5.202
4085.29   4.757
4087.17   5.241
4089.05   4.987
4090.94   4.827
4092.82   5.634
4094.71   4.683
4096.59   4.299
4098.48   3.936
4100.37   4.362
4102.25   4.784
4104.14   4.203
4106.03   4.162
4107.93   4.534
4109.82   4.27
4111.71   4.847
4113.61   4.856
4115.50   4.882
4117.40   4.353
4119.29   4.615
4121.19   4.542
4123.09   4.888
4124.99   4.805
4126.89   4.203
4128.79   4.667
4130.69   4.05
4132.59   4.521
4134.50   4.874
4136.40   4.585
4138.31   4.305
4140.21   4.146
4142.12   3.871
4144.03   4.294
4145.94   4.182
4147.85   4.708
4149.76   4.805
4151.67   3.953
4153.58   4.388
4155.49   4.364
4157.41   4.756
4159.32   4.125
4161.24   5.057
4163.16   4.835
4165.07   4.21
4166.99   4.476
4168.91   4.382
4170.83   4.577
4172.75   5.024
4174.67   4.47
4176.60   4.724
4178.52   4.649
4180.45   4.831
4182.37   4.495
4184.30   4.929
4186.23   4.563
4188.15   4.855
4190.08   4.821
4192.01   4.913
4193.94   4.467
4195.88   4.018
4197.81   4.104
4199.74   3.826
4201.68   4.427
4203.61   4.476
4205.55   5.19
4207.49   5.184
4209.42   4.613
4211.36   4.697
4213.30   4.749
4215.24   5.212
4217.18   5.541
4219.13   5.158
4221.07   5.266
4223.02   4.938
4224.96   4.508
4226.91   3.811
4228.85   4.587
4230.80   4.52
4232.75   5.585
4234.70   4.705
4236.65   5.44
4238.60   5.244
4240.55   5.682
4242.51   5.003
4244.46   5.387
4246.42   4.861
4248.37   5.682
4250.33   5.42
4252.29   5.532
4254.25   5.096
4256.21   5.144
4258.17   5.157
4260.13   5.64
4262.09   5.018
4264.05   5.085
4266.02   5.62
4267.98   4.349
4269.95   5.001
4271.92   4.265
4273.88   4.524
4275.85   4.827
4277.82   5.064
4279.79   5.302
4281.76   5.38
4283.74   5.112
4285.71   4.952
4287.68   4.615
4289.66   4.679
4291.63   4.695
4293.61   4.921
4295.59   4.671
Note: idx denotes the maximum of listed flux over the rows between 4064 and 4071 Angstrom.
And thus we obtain 4.951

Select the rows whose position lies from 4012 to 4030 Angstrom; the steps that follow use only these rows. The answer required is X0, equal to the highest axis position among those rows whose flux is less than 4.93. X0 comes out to 4029.24 Angstrom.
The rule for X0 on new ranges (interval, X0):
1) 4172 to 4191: 4190.08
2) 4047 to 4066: 4064.65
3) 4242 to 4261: 4246.42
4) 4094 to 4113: 4111.71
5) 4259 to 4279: 4275.85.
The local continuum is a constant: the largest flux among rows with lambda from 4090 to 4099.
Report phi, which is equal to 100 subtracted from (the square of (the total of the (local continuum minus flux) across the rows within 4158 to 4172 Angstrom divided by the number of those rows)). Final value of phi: -98.8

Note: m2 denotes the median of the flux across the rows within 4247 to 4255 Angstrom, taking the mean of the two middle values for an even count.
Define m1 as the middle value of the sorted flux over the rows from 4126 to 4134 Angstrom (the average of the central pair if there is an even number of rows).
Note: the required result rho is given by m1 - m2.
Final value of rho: -1.11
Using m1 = 4.36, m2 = 5.48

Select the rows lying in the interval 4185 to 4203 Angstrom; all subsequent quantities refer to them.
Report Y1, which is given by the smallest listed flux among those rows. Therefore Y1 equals 3.826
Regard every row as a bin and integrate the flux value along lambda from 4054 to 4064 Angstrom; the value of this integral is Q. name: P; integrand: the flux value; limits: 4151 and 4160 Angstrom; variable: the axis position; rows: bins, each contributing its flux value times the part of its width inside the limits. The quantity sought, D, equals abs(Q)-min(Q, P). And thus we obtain 3.9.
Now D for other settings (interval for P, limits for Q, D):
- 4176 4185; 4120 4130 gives 3.6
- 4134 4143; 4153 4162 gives 1.8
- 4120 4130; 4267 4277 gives 0.0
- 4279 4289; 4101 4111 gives 0.0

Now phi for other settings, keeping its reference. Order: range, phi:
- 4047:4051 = -99.4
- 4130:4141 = -98.5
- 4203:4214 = -99.3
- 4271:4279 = -99.1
